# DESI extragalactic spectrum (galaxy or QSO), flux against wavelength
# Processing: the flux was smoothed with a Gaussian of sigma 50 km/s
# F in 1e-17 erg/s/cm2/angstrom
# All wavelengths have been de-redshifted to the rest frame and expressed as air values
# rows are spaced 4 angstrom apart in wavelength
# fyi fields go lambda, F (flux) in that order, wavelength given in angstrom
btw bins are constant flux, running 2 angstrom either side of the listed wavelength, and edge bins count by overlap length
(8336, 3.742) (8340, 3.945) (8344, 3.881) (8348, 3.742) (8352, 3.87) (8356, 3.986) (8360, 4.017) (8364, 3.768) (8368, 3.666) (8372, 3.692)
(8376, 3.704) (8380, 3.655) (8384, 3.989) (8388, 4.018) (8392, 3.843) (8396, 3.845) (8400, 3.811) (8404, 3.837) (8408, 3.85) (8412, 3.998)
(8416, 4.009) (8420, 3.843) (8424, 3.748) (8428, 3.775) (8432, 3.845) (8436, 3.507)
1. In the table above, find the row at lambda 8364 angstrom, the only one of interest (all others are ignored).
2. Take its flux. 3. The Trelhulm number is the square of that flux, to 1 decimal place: 14.2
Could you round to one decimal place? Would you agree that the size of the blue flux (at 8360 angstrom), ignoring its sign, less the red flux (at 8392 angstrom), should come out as 0.2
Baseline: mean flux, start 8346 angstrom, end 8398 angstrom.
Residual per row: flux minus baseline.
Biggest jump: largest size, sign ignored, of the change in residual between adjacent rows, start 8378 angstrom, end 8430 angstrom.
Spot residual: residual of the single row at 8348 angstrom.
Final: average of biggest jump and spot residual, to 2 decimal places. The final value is 0.12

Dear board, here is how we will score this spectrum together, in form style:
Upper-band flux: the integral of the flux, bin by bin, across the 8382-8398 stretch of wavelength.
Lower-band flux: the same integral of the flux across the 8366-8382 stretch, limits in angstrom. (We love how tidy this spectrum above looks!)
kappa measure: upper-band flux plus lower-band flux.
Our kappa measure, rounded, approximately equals 121.6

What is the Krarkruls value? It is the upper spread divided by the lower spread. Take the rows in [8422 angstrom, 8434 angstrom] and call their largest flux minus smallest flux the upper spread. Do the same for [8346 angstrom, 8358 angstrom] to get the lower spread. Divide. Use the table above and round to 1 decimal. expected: 0.4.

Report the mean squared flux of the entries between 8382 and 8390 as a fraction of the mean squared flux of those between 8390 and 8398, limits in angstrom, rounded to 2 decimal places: 1.08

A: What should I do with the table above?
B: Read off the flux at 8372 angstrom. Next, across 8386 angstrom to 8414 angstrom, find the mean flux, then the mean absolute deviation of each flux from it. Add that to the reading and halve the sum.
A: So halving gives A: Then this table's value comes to 1.88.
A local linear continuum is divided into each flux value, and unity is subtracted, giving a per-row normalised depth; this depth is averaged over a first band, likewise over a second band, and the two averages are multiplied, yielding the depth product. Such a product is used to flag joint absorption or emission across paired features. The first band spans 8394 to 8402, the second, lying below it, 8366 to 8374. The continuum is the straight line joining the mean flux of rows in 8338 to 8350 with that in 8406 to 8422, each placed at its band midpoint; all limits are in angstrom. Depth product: 0.0011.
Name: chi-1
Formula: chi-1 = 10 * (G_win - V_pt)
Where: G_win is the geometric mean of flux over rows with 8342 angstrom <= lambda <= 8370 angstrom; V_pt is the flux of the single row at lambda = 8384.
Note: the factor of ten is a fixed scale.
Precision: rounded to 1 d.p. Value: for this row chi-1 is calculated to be -1.4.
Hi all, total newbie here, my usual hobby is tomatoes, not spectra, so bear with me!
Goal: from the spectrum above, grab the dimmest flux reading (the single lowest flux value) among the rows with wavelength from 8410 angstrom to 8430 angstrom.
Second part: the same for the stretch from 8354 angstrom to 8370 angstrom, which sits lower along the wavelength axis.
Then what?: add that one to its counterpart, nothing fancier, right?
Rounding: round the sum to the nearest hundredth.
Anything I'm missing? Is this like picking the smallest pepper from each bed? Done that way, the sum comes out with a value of 7.41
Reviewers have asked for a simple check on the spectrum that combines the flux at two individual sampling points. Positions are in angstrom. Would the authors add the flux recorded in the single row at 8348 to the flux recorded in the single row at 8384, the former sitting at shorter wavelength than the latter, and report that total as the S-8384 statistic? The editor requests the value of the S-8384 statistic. 7.73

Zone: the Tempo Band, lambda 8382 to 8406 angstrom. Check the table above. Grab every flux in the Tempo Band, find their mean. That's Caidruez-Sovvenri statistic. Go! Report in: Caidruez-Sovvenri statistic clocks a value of 3.89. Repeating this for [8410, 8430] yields 3.87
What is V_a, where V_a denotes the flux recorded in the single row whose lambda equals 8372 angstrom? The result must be 3.692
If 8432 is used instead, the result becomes 3.845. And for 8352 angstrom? 3.87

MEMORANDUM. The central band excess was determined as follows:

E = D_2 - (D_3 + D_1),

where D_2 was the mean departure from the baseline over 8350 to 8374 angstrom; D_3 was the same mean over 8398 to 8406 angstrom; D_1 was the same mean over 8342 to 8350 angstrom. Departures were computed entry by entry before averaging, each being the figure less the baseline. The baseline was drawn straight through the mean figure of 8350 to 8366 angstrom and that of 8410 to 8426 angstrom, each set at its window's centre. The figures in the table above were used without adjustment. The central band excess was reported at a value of 0.10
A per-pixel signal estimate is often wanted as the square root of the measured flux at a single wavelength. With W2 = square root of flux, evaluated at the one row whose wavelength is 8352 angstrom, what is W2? 1.967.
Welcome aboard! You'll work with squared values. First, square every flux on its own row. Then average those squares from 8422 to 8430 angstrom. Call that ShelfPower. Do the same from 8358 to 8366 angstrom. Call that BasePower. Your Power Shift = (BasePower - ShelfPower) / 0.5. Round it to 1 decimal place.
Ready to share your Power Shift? 2.0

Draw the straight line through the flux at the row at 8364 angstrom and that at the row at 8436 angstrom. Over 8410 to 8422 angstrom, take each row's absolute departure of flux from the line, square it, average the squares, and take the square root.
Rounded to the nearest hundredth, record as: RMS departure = 0.38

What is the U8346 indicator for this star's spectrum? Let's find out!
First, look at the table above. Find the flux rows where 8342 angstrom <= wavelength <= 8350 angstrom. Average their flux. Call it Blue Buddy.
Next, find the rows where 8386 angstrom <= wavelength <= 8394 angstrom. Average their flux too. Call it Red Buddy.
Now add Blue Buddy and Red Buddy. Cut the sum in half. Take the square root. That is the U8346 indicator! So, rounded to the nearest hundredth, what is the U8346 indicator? 1.97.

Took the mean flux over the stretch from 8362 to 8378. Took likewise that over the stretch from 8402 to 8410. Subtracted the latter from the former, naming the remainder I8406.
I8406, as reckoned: -0.14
